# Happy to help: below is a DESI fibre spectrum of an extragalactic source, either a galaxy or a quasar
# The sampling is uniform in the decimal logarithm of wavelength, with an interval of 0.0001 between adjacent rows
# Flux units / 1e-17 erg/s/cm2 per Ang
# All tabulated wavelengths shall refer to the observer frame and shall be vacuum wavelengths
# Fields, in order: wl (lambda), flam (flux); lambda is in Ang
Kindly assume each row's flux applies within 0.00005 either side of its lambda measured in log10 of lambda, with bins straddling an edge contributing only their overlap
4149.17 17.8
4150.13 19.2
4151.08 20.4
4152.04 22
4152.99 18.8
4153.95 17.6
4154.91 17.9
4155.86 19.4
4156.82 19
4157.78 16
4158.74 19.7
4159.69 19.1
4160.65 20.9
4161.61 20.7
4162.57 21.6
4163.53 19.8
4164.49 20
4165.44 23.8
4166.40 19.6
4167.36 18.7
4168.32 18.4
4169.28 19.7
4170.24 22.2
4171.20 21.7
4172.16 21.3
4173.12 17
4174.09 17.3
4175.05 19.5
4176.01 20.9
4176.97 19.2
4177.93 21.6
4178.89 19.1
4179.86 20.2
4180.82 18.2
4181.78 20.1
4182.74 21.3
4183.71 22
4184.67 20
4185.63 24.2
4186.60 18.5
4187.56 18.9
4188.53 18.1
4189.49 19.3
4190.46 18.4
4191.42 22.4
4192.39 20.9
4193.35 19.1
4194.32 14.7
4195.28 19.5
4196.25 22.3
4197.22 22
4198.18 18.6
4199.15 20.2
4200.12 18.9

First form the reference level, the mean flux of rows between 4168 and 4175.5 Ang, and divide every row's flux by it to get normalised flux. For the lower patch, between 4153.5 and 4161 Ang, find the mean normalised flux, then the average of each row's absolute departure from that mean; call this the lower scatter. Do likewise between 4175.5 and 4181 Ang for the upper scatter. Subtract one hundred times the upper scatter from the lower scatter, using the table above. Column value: -5.2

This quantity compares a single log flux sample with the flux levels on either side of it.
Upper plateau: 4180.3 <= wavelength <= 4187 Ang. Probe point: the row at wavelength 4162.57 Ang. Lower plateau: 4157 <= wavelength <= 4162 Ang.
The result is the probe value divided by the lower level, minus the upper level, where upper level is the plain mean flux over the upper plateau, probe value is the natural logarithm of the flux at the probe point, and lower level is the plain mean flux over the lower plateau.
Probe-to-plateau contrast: -20.5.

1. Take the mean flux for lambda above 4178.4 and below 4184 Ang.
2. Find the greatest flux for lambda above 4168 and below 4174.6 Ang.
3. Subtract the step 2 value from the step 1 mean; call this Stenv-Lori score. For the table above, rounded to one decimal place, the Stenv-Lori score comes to -2.1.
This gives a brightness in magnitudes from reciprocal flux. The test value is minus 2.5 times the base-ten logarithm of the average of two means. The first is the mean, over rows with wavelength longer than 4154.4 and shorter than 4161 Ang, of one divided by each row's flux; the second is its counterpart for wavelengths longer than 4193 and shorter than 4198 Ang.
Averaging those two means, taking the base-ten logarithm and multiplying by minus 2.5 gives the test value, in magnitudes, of 3.19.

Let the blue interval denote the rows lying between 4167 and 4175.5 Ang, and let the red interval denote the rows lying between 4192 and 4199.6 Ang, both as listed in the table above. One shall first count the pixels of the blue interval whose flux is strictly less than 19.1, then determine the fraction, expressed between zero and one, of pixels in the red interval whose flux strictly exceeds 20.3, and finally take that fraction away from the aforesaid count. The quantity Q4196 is 3.6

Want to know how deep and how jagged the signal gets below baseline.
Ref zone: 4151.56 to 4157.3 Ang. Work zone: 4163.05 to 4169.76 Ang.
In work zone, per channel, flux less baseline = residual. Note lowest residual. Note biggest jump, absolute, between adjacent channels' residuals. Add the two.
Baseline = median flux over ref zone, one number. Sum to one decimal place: 3.7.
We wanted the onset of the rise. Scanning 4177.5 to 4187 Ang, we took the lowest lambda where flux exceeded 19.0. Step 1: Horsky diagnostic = 4177.93 Ang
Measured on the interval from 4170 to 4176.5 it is 4170.24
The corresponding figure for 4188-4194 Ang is 4189.49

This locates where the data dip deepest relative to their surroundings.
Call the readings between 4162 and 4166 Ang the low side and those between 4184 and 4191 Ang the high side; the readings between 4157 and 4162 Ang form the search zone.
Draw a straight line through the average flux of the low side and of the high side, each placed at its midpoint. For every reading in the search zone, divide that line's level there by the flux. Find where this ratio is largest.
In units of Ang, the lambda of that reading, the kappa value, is 4157.78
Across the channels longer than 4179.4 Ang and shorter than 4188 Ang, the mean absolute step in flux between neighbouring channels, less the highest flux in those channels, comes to -21.9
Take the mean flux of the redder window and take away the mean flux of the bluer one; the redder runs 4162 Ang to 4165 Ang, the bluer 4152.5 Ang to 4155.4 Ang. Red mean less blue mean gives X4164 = 2.4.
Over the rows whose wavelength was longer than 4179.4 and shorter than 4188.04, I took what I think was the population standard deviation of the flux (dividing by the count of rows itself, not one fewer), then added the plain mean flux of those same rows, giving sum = 22.2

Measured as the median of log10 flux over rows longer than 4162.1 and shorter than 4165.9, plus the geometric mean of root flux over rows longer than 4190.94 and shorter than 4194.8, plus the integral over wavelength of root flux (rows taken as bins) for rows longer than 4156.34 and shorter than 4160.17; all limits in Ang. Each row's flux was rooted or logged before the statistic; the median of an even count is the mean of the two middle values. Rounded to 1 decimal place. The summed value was 22.1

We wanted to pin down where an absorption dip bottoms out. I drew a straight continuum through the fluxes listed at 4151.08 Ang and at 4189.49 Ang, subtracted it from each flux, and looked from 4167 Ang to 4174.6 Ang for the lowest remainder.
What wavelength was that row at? 4173.12 Ang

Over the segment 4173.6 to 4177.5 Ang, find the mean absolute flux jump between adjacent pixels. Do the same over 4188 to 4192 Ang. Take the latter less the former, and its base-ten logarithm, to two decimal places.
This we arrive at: -0.57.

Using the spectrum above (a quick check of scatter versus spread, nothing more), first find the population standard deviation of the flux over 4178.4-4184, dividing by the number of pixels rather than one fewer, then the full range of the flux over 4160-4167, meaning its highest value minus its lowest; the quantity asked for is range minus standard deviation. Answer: 2.9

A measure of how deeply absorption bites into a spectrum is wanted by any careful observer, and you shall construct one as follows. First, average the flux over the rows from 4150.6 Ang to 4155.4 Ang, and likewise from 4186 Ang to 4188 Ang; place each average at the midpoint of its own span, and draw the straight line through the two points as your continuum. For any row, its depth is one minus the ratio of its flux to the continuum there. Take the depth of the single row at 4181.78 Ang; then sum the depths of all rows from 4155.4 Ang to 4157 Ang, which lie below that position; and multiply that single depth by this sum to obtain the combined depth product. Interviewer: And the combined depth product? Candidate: -0.001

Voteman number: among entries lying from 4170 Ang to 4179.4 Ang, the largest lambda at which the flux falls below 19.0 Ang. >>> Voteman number 4174.09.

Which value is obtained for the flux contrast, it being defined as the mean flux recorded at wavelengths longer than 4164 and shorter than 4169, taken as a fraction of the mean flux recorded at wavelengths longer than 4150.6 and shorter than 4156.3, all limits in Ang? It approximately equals 1.04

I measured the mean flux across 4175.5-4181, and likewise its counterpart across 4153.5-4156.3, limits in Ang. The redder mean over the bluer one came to 1.09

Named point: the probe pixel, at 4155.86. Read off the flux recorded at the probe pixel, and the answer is 19.4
